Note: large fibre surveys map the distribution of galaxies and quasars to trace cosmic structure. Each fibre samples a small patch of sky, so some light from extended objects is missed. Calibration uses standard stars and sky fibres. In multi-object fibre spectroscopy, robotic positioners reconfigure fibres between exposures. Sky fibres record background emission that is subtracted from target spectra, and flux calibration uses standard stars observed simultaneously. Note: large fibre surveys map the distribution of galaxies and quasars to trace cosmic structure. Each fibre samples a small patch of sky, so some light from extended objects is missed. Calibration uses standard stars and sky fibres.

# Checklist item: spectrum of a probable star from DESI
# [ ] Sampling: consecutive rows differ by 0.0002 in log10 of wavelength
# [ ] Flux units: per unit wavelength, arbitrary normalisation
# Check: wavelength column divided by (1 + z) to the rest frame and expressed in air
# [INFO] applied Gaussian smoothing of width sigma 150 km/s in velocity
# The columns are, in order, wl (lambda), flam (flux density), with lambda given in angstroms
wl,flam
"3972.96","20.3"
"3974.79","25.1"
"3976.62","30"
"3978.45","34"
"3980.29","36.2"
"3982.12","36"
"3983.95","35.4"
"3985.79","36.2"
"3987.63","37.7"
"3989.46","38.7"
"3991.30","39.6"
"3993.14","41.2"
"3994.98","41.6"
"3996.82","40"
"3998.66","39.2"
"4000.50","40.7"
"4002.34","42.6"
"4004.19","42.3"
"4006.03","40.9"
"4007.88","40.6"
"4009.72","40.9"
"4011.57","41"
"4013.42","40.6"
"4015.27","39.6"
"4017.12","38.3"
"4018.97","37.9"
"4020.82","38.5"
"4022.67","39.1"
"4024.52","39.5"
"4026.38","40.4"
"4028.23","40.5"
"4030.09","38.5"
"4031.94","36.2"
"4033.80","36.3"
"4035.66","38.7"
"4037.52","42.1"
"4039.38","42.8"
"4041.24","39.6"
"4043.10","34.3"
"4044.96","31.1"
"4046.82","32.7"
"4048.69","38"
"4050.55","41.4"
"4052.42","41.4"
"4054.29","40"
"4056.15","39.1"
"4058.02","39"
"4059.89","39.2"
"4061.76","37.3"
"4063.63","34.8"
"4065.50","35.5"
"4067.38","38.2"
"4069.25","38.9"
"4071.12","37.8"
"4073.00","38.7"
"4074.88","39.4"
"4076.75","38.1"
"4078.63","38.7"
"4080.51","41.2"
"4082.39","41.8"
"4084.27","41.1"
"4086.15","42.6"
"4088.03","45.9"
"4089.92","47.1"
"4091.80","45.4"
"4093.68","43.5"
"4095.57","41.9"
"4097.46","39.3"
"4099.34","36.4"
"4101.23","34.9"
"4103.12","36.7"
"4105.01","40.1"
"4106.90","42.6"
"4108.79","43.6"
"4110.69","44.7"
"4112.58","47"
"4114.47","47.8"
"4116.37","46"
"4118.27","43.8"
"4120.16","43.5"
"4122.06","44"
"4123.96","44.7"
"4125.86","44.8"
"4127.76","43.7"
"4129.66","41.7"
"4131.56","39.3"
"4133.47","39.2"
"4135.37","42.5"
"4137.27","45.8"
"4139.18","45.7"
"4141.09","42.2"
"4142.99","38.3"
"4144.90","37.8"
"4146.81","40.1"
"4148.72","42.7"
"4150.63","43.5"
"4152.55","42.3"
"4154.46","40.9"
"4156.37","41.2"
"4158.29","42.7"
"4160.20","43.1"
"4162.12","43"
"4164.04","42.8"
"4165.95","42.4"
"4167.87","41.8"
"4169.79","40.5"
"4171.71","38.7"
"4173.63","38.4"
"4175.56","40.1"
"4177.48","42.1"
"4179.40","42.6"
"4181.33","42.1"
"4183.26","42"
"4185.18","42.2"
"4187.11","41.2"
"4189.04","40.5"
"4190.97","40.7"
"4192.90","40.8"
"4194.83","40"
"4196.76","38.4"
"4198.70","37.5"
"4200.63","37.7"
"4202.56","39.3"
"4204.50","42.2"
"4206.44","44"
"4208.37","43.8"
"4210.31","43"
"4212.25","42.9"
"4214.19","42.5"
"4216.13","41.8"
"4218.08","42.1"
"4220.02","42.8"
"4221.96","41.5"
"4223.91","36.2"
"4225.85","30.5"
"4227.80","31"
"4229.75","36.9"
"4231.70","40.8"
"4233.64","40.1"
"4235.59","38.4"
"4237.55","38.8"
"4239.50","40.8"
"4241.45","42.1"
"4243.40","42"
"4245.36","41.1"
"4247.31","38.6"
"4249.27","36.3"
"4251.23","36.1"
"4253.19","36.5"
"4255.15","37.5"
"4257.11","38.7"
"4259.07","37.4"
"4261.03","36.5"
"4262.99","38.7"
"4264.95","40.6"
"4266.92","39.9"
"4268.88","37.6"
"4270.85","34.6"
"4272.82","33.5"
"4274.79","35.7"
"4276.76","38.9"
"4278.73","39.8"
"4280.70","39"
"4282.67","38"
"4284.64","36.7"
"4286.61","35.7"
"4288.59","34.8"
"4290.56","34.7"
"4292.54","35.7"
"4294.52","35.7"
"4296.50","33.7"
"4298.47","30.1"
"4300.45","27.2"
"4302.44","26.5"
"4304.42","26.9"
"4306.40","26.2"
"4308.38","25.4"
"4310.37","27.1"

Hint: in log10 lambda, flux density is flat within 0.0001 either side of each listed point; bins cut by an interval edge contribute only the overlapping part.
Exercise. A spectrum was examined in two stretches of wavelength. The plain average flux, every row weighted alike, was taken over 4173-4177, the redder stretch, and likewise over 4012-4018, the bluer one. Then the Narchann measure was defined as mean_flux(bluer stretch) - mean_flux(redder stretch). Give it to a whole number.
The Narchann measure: 0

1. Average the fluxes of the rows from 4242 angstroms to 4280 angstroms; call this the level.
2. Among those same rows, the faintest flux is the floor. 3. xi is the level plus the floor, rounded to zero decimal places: 71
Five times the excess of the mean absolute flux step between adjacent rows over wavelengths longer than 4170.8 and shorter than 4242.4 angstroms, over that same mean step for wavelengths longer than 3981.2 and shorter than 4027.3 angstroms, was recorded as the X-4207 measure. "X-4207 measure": 2.5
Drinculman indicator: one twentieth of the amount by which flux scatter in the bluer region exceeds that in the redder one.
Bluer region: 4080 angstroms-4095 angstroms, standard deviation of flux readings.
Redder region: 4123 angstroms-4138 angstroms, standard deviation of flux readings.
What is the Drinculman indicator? -0.010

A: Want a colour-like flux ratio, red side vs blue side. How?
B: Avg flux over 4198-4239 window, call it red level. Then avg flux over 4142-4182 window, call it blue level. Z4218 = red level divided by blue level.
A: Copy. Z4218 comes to 0.96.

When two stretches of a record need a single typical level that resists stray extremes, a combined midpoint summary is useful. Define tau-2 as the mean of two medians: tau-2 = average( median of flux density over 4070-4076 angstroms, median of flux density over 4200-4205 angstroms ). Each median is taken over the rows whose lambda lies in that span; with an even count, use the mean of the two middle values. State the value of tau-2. 39.0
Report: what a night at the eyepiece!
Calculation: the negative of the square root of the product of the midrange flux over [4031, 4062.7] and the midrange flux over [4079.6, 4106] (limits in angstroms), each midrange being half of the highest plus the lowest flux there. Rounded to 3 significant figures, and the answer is -38.9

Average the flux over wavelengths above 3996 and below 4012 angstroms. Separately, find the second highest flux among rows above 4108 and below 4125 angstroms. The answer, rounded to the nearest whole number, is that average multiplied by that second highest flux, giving 1923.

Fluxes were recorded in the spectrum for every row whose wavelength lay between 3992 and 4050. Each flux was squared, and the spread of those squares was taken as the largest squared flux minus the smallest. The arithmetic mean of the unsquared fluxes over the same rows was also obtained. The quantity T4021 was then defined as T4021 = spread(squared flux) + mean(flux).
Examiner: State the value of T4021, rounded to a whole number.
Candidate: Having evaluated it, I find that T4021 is 904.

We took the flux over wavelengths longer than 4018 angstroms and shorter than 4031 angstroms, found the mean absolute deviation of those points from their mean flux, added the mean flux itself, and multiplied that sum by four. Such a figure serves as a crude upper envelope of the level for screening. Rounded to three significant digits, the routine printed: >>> 160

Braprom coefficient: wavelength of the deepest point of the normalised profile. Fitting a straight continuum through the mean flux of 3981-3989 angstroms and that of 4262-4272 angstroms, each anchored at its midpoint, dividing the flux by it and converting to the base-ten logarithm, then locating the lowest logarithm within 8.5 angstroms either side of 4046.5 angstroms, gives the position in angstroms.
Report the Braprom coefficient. 4044.96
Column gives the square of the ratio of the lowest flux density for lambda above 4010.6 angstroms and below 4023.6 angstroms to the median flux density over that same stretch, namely 0.94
